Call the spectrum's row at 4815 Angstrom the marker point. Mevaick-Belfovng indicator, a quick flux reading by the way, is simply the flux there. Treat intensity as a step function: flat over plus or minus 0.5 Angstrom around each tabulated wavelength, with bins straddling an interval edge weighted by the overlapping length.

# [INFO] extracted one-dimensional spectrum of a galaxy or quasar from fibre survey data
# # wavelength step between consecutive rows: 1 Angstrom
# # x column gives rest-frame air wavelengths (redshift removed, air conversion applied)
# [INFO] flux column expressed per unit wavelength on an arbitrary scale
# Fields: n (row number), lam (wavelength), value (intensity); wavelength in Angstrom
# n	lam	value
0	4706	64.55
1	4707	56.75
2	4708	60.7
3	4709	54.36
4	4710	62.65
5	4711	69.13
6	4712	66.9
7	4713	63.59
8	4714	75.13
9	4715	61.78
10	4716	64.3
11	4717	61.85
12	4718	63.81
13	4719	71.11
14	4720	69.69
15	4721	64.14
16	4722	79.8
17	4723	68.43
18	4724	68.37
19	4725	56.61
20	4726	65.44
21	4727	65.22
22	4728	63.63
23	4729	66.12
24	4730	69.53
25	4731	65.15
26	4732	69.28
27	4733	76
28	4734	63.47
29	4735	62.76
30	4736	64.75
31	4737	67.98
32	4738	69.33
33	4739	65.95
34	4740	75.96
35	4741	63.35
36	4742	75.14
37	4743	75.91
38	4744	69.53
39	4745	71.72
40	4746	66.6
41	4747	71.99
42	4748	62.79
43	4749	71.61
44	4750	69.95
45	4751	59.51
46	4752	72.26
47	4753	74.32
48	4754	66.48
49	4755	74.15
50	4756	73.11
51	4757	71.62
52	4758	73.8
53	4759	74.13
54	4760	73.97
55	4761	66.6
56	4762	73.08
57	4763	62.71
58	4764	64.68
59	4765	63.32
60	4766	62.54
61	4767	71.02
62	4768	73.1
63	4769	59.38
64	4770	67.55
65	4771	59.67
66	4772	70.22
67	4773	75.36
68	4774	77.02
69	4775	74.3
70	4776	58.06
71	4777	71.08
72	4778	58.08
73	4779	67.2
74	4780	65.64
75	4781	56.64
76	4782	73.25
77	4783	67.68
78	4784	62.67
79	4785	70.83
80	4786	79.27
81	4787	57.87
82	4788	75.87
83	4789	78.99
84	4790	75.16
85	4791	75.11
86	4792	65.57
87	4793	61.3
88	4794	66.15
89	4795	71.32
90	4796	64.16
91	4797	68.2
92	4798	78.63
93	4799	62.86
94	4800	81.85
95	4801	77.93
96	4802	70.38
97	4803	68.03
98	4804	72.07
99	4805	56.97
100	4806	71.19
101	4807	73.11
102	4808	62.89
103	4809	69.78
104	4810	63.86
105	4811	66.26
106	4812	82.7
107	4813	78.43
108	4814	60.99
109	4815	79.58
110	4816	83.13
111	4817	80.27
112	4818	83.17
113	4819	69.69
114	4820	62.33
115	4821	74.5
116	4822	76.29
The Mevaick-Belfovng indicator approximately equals 79.58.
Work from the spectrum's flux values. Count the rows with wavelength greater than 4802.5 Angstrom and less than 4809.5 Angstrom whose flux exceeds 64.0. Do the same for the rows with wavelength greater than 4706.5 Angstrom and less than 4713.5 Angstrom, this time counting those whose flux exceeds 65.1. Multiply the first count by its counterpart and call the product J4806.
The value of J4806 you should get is 10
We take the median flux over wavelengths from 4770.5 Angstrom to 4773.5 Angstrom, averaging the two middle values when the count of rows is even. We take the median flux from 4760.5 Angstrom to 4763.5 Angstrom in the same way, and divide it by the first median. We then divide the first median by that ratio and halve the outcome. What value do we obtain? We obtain 37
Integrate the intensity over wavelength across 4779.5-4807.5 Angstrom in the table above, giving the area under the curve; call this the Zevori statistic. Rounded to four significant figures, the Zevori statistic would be 1949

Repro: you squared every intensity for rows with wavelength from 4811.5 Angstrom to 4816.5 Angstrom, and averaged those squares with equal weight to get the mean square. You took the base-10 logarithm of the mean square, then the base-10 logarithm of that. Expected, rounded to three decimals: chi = 0.577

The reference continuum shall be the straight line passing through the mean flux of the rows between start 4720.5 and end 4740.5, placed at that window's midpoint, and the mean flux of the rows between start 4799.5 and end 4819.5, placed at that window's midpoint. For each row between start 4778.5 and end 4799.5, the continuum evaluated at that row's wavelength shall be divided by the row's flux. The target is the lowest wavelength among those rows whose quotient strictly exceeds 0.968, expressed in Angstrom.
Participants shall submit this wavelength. 4779 Angstrom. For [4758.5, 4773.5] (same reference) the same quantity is 4761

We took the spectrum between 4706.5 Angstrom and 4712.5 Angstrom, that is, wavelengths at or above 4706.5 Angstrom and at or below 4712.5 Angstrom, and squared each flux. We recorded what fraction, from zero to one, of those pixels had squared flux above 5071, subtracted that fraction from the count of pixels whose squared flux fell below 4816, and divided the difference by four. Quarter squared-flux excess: 1.50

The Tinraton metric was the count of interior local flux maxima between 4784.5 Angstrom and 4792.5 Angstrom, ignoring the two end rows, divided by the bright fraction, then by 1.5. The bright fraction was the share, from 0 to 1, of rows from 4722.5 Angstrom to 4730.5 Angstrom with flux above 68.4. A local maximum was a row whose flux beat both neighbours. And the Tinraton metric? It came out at 5.3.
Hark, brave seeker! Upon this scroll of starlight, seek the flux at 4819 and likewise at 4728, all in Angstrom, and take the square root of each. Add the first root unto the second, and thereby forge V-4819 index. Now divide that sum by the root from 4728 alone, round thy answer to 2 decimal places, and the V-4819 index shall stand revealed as 2.05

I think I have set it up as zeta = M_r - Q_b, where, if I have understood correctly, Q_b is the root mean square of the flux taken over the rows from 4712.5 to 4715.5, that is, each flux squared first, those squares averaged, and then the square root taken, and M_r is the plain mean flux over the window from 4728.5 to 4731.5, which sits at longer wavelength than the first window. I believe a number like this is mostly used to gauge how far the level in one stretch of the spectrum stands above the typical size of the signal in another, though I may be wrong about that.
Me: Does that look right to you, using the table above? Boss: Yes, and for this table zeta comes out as 0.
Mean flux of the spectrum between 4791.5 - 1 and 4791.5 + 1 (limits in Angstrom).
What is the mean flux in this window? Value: 70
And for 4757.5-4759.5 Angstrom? 74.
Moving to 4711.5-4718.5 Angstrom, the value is 65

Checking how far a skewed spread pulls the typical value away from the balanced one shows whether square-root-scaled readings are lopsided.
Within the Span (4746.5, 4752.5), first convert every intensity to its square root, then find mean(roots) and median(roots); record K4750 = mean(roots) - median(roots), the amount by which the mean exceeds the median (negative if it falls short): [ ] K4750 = -0.17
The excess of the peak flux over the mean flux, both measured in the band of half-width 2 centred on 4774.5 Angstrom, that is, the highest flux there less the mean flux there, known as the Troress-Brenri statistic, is 5.8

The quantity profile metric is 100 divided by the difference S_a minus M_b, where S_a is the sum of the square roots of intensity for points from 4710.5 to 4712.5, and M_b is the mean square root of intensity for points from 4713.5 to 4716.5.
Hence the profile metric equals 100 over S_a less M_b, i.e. 12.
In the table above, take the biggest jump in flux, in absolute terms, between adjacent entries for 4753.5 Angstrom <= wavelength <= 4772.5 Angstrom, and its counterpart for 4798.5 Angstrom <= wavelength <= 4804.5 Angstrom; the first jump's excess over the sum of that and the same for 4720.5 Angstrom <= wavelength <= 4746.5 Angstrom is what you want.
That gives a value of -21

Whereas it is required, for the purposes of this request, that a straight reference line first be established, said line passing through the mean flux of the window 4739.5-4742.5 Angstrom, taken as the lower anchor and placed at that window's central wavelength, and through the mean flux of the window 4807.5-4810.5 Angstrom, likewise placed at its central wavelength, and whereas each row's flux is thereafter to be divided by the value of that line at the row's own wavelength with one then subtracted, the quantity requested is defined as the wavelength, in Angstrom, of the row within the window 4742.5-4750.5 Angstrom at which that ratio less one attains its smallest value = 4748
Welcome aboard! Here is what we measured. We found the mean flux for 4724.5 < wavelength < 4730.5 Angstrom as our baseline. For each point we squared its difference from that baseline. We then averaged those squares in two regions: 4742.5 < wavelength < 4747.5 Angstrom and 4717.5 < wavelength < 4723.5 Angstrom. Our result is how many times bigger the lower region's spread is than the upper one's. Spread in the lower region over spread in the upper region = 1.0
